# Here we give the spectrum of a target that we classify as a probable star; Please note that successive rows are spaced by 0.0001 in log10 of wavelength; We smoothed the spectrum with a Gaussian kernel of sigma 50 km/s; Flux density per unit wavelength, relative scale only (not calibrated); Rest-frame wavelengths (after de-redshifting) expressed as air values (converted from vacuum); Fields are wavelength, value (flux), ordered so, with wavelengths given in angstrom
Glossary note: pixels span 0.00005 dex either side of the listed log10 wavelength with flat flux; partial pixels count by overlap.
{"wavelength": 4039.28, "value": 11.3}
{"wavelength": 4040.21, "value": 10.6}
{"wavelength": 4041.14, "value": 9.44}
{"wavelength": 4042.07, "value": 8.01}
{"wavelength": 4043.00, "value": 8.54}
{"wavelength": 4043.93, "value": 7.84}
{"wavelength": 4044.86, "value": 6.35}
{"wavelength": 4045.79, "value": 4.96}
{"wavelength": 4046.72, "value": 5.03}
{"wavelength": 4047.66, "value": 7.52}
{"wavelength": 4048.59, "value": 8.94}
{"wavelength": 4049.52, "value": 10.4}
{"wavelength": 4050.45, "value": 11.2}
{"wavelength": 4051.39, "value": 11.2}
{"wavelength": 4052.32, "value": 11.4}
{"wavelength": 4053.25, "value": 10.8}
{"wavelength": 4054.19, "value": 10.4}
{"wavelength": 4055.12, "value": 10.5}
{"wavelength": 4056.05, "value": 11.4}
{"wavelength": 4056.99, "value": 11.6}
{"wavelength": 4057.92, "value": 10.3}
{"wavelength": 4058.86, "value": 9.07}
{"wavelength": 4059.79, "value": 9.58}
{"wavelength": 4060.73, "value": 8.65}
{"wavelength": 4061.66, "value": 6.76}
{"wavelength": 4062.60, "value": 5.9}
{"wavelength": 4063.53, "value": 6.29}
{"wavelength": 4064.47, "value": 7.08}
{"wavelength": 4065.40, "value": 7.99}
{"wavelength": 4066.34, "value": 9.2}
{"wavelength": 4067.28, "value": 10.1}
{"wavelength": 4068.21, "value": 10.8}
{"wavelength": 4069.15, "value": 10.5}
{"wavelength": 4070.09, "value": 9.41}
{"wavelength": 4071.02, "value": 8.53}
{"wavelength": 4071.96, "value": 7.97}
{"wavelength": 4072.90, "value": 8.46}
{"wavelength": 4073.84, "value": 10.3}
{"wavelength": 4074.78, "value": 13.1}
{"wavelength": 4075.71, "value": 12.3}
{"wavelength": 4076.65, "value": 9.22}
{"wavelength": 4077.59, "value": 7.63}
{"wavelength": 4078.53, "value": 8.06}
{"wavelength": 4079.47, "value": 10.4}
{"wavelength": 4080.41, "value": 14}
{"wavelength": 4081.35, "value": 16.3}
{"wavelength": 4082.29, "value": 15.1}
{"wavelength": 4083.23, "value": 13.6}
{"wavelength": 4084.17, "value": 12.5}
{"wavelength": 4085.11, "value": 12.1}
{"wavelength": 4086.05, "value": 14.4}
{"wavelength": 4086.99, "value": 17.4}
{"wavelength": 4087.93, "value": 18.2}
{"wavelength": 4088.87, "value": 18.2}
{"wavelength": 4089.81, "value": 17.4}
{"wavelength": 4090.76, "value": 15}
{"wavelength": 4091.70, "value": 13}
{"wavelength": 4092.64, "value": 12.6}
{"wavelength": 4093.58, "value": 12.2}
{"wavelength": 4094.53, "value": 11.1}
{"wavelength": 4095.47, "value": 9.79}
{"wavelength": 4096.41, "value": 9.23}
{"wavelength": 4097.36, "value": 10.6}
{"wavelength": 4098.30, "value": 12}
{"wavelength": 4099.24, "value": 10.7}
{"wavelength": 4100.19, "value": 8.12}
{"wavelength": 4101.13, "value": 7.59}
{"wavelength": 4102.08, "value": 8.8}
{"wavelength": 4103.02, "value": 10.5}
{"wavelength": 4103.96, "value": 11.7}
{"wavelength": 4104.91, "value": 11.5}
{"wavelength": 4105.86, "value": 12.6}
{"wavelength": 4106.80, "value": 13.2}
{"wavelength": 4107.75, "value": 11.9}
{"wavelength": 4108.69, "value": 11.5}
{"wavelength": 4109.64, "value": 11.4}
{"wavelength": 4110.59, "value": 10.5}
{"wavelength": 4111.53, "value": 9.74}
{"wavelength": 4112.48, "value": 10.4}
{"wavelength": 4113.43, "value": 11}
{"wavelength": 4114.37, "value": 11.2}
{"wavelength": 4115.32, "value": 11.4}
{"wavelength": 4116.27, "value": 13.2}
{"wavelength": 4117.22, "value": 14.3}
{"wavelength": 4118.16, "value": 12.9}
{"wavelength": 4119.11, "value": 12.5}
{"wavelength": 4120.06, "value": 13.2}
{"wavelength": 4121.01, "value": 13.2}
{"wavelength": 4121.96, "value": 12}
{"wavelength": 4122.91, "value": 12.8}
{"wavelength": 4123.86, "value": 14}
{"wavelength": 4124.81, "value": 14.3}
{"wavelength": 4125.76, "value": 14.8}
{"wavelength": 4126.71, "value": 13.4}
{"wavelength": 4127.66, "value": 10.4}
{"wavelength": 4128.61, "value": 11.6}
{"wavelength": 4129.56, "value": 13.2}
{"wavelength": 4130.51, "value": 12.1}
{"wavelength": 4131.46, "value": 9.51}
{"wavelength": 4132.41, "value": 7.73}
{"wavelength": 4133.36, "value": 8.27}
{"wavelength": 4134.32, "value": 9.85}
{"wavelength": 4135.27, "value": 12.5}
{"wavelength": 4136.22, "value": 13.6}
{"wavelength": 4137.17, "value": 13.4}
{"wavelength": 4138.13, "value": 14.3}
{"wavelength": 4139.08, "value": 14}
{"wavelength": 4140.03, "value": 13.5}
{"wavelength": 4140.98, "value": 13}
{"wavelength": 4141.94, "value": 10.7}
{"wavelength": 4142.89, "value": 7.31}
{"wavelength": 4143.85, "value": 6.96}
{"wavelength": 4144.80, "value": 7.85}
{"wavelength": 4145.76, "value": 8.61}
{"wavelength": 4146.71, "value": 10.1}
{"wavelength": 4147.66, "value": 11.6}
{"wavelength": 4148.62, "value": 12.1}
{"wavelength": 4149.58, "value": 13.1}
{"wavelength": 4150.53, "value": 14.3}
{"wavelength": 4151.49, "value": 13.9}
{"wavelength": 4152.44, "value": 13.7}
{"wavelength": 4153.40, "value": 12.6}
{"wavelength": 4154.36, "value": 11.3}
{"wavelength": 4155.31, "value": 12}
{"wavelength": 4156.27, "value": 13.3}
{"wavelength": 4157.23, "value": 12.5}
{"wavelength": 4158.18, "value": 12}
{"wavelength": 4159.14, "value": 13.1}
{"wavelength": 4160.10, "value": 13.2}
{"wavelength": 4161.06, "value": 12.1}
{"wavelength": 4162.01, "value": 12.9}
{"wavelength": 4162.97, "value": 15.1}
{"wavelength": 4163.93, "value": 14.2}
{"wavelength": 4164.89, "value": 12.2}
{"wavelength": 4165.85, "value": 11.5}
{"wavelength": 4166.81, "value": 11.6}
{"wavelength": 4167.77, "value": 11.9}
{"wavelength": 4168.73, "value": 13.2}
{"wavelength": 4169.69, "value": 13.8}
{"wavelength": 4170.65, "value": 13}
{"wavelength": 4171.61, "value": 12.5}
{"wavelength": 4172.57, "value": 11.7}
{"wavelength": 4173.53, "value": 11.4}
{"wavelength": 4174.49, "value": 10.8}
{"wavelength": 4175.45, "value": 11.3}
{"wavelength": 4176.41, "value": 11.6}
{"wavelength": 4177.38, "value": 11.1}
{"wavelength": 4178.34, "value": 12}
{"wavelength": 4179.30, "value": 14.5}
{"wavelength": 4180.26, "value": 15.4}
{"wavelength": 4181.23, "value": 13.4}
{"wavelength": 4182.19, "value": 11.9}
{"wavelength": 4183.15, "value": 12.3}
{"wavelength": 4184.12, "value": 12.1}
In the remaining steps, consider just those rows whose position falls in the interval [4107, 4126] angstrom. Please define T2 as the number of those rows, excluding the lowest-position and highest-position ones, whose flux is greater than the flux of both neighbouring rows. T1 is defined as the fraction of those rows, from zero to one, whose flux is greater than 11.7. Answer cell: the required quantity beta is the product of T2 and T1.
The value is 0.6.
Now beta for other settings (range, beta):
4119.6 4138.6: 2.1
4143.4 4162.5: 2.1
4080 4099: 0.8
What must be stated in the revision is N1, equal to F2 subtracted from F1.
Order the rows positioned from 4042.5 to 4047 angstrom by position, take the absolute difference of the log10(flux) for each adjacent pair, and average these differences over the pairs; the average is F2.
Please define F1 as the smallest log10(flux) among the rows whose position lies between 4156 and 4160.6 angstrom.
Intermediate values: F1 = 1.08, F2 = 0.06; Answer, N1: 1.02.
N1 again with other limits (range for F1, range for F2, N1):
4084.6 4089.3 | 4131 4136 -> 1.01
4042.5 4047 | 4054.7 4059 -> 0.66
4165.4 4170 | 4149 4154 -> 1.04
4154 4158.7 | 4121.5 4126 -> 1.03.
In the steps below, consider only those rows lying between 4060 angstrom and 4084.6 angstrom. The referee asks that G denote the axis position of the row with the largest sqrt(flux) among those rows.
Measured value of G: 4081.35 angstrom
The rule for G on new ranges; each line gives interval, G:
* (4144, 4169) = 4162.97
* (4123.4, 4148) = 4125.76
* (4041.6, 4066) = 4056.99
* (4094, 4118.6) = 4117.22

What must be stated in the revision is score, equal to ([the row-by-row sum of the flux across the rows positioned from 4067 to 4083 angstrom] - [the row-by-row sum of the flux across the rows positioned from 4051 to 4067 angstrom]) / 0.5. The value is 48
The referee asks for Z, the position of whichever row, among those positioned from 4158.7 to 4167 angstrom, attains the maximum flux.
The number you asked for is 4162.97 angstrom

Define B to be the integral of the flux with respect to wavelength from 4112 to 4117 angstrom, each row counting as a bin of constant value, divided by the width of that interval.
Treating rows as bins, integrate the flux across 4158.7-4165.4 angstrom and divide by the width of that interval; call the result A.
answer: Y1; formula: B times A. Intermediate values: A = 13.2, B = 12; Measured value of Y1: 153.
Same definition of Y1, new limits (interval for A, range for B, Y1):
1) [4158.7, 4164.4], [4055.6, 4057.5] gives 154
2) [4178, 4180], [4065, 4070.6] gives 132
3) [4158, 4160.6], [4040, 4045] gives 109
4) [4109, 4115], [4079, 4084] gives 148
